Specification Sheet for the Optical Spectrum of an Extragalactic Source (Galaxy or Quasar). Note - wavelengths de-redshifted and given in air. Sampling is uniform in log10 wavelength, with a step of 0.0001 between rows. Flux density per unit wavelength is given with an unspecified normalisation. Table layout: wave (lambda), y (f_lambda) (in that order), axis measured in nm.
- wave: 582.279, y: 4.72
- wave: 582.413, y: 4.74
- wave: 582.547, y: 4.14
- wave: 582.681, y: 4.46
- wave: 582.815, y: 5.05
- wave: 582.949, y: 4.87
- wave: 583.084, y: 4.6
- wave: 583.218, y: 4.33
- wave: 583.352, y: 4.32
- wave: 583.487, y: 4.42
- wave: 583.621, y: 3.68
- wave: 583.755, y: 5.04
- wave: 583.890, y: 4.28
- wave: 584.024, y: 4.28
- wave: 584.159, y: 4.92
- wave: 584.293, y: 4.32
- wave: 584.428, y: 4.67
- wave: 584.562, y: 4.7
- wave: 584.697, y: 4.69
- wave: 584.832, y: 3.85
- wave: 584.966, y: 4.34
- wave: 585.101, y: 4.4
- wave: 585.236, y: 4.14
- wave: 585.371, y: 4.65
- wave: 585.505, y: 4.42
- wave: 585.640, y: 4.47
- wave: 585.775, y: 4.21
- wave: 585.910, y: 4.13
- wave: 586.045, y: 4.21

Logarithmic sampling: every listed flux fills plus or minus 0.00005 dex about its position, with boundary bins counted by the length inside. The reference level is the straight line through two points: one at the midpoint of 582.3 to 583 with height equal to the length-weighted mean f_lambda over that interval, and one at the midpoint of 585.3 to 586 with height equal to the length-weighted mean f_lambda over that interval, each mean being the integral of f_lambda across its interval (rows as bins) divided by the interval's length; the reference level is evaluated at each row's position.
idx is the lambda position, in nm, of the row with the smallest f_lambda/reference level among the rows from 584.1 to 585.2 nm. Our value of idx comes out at 584.832 nm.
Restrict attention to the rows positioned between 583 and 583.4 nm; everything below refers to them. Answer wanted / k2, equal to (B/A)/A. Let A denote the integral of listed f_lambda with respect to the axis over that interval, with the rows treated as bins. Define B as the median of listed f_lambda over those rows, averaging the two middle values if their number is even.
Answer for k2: 1.37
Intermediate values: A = 1.78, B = 4.3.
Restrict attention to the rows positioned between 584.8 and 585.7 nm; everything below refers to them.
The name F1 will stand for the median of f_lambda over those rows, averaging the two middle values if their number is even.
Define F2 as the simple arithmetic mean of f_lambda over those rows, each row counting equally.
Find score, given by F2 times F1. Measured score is 19.0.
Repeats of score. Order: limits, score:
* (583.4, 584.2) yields 19.3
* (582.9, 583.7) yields 19.1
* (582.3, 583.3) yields 21.2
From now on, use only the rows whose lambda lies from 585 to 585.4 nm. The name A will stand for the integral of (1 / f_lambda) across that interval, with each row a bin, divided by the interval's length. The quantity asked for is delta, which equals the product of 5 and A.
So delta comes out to 1.14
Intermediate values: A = 0.229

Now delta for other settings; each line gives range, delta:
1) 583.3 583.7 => 1.21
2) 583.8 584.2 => 1.12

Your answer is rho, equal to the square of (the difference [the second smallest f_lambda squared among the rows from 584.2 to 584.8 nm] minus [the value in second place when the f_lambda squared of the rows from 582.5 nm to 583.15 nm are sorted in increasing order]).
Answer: 3.68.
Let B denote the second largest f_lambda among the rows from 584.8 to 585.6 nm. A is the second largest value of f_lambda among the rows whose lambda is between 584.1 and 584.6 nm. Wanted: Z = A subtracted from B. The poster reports -0.3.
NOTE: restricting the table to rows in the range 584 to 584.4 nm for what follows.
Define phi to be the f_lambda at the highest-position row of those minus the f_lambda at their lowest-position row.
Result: 0.0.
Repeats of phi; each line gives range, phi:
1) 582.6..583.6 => 0.0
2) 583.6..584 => 0.6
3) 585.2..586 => 0.0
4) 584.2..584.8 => 0.4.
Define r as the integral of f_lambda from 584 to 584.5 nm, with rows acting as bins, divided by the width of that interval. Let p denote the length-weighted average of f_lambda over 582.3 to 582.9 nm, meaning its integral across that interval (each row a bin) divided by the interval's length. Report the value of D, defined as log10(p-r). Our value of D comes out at -1.3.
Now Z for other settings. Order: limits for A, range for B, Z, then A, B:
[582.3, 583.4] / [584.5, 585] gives -0.2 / 4.87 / 4.69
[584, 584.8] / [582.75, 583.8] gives 0.3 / 4.7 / 5.04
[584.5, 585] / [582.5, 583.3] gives 0.2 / 4.69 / 4.87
